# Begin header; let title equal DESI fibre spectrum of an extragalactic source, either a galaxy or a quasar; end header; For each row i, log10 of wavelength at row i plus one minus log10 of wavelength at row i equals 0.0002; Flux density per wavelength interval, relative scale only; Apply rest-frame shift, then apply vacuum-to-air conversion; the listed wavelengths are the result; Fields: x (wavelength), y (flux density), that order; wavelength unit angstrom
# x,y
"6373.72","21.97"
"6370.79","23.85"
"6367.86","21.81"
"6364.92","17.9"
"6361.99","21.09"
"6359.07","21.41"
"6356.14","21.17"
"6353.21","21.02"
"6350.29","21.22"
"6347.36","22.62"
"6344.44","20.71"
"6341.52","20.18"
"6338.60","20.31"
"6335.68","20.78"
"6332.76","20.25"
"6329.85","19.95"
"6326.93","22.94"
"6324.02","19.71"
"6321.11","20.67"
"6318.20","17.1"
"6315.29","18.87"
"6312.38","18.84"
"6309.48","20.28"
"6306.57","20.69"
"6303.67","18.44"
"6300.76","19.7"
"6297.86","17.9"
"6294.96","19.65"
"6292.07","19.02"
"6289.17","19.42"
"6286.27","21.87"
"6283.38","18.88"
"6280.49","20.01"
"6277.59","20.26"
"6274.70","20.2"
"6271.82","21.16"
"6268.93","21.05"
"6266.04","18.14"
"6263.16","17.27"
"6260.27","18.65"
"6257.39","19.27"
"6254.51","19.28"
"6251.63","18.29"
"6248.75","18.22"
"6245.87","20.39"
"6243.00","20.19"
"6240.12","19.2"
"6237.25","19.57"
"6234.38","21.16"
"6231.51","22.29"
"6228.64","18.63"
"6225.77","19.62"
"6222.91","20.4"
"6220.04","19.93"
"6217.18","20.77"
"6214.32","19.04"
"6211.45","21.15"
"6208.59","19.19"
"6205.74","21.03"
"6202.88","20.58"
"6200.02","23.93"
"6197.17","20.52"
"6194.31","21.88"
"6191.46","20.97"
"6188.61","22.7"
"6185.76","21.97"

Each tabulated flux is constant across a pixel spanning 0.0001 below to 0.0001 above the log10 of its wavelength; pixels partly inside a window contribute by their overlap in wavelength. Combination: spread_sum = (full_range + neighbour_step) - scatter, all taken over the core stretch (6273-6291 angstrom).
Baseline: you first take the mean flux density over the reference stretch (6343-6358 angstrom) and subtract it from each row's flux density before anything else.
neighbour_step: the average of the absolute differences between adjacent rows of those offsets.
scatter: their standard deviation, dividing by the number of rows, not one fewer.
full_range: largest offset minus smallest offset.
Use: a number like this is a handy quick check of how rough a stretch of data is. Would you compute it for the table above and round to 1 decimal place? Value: 3.4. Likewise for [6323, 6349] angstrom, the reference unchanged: 3.4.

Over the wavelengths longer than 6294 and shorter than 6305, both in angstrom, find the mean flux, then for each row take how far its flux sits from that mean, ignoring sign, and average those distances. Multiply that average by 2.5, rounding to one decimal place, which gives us 1.9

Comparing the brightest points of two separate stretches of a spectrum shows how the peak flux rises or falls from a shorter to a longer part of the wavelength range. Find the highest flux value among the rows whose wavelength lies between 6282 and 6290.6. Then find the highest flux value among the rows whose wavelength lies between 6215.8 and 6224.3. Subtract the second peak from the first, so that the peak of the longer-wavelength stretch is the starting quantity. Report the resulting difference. 1.1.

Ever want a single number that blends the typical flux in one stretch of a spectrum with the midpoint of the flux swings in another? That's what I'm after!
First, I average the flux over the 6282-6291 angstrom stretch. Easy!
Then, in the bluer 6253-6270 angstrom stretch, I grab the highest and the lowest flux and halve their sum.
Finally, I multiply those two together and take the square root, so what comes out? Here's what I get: 19.6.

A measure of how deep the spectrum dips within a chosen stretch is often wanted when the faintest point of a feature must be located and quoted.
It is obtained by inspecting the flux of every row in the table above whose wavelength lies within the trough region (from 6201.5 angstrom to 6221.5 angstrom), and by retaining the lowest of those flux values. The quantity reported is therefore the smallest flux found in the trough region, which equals 19.04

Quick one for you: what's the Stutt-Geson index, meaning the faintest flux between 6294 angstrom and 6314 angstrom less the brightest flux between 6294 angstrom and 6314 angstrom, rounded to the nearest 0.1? -2.8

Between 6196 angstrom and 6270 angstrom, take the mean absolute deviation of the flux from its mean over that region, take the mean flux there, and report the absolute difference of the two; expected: 18.8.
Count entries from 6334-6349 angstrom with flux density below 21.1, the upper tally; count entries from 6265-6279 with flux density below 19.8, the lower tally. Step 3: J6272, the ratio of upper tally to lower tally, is 4.0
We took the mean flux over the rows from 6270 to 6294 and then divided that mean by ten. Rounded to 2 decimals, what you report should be 2.01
